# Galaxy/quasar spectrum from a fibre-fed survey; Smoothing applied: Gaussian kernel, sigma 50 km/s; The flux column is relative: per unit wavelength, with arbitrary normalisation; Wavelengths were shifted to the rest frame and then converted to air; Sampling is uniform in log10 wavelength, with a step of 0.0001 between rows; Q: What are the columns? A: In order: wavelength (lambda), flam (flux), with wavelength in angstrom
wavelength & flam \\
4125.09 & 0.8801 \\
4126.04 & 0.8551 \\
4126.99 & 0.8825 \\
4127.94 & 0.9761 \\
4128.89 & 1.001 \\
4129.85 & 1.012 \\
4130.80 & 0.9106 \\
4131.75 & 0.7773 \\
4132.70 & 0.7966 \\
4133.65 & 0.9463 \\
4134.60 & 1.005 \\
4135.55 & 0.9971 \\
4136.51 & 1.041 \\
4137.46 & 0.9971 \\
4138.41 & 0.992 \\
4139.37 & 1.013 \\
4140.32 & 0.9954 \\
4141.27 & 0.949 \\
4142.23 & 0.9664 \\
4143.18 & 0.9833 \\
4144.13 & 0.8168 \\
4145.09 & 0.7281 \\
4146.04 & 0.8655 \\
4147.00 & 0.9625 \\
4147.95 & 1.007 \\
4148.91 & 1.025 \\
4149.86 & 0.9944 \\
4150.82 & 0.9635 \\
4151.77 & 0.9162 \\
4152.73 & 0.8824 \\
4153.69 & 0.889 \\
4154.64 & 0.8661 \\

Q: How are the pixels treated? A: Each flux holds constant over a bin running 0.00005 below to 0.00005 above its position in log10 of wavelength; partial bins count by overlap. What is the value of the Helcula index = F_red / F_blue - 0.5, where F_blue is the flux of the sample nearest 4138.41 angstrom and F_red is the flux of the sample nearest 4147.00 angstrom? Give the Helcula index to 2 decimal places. 0.47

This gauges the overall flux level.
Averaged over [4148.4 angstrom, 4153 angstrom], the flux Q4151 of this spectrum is 0.96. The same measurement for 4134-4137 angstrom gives 1.01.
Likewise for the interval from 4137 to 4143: 0.99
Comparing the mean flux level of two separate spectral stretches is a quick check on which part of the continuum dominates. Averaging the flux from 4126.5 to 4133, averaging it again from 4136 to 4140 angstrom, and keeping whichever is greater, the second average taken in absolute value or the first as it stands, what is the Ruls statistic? 1.01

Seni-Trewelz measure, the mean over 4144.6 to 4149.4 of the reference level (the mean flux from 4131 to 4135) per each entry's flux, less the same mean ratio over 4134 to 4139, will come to 0.10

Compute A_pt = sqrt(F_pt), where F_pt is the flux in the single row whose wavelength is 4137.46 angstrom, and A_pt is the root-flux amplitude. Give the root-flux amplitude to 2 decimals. 1.00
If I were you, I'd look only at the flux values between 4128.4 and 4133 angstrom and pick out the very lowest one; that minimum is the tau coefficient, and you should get 0.7773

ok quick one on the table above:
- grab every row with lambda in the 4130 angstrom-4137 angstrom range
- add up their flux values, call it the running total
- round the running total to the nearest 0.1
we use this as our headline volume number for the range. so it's 6.5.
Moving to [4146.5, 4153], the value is 6.8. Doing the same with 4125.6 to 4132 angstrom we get 6.4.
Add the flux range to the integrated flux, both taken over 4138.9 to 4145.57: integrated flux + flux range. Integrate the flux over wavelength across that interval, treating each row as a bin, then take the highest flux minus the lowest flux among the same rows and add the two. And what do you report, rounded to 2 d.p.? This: 6.44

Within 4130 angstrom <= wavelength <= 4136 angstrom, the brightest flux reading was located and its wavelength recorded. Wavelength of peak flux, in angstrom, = 4134.60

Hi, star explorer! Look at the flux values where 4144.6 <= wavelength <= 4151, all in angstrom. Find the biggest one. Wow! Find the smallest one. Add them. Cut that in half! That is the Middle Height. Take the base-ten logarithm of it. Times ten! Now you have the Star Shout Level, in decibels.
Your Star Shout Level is -0.57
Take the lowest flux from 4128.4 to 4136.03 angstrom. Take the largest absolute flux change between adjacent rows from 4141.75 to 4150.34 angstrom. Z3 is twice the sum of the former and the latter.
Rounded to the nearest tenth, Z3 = 1.9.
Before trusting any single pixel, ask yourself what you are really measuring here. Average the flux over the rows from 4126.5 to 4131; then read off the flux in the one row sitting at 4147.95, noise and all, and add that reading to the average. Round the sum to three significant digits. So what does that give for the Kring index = 1.96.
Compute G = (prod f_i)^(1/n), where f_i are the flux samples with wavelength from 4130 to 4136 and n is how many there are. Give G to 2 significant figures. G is 0.90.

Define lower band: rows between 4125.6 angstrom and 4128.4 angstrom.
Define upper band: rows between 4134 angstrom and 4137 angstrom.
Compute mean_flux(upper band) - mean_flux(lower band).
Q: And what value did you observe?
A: 0.11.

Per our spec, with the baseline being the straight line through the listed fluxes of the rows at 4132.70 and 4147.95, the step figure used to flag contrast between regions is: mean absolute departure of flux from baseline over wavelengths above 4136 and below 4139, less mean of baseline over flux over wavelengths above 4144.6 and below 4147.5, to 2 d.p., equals -1.02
